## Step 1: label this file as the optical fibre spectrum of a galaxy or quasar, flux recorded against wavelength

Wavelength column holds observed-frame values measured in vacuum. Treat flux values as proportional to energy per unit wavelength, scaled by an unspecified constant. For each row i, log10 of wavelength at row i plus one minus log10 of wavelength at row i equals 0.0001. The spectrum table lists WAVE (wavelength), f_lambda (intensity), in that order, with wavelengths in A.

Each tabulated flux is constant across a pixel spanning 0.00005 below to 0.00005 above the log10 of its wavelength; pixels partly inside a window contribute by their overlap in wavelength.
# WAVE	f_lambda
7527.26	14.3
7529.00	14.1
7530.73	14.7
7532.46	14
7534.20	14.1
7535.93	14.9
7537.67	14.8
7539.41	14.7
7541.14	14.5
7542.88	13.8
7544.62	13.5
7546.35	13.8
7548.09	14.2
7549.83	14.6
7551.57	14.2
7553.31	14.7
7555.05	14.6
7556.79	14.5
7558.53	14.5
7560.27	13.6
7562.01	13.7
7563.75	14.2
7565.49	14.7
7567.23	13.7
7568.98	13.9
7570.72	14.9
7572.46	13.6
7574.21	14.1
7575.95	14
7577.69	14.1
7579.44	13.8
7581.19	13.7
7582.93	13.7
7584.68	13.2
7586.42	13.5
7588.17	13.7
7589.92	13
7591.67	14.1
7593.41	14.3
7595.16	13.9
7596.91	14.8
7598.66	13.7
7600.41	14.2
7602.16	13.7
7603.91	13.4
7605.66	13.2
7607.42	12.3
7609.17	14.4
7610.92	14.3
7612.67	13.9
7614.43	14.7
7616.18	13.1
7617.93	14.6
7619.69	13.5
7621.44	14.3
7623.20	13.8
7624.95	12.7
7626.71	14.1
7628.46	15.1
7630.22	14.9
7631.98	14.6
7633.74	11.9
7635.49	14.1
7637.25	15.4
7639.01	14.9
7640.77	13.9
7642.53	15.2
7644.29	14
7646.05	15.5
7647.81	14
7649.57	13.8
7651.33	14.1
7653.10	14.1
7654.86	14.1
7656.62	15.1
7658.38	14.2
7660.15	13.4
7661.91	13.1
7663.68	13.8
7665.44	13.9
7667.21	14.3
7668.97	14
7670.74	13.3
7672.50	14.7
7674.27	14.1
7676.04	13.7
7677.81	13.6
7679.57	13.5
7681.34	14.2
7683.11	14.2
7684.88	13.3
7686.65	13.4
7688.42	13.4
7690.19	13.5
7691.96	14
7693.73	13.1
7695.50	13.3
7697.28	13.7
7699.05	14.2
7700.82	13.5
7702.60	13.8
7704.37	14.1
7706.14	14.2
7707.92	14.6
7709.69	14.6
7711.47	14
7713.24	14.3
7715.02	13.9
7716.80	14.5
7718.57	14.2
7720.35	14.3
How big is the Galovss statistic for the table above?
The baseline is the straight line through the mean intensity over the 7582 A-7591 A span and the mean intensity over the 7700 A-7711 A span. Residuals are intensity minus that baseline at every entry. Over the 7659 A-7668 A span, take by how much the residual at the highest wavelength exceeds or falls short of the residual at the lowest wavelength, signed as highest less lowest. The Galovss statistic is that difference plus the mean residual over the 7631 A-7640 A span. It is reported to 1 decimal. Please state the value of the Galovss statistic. 1.3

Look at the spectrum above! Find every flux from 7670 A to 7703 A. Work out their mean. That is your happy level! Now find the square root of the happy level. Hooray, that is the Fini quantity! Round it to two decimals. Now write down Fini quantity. 3.70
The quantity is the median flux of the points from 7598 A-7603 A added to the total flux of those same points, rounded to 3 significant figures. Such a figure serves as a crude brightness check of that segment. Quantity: 55.3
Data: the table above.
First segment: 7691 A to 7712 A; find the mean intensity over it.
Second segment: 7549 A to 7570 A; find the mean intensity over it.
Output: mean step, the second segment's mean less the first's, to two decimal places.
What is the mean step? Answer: 0.32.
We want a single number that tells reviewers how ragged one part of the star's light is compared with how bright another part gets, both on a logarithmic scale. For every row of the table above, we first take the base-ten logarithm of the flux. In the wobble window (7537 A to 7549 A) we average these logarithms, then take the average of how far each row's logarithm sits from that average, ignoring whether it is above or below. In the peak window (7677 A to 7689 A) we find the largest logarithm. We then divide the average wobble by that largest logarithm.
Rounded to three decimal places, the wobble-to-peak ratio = 0.011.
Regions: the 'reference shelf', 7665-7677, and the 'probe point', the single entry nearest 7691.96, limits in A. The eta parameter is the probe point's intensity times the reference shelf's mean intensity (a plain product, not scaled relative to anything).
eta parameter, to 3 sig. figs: 196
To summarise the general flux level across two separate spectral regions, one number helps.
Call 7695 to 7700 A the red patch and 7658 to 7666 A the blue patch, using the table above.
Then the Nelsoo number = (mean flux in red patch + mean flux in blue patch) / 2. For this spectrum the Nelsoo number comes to 13.7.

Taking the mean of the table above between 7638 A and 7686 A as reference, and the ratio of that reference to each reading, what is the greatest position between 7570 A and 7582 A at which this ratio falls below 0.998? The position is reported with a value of 7570.72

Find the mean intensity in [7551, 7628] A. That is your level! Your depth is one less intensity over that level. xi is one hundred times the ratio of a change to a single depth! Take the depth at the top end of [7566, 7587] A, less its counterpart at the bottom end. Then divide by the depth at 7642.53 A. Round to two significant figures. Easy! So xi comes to -16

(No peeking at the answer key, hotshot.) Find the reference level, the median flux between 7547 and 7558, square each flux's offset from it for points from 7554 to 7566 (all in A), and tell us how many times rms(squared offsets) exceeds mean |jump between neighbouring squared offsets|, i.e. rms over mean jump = 1.5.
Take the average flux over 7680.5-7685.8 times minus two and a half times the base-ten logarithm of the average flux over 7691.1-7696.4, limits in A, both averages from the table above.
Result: -39.2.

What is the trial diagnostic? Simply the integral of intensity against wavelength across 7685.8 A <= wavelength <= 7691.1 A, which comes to 71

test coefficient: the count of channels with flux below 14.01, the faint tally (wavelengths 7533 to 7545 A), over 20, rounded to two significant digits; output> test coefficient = 0.10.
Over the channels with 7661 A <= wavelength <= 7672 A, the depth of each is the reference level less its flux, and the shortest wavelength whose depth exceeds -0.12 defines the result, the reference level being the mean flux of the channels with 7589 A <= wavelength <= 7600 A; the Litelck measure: 7661.91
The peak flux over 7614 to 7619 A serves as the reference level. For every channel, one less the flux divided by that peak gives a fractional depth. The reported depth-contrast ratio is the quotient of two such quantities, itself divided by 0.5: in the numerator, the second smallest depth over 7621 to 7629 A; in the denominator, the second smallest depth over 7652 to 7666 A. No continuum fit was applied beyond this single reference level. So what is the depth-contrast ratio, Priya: 1.6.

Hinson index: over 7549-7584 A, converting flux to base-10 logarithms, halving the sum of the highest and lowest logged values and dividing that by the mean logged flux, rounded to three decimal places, 1.003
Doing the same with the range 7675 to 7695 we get 1.000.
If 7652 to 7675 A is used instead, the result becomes 1.002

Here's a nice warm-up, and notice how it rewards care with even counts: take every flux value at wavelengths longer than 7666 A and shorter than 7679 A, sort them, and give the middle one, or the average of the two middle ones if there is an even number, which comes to 14.0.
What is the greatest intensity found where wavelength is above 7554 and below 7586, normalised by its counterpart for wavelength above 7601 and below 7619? 1.01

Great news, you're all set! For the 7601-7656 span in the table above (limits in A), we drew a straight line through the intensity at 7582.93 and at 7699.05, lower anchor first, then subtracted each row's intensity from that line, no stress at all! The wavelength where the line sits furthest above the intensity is 7633.74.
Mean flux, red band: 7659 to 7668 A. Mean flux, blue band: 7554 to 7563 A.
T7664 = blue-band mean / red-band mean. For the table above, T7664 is 1.04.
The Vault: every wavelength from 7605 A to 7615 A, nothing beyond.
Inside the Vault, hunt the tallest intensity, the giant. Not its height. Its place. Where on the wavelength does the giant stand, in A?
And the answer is 7614.43 A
